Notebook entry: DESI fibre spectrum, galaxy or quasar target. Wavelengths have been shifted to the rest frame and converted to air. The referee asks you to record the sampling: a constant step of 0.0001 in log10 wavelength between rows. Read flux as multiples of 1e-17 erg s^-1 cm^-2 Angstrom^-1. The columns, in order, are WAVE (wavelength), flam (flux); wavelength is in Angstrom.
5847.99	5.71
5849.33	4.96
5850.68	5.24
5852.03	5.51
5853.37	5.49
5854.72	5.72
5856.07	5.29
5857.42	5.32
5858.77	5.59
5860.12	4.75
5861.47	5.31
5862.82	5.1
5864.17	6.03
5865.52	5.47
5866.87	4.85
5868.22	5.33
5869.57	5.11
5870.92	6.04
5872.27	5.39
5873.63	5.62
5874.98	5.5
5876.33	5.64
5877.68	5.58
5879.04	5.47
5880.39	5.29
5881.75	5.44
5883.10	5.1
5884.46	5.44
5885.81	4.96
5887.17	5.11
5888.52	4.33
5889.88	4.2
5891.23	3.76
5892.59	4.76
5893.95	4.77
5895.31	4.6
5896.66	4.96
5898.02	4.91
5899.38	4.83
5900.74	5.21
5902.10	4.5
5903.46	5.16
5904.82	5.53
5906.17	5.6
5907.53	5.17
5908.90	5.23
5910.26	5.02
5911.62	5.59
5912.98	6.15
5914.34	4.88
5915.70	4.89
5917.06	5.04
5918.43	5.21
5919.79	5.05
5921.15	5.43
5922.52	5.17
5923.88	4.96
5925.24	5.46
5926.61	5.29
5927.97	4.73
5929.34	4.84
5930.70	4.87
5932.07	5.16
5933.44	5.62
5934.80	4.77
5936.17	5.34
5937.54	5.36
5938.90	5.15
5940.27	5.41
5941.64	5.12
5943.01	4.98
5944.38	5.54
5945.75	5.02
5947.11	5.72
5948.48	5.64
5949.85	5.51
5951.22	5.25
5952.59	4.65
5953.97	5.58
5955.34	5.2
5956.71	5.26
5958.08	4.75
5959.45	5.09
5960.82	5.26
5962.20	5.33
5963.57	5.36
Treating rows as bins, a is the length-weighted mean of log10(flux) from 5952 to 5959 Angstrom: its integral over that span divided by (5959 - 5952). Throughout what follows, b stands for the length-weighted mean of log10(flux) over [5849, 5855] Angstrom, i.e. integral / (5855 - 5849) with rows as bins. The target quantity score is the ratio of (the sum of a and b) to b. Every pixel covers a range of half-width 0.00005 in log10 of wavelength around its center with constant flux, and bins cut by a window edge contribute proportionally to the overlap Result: 1.97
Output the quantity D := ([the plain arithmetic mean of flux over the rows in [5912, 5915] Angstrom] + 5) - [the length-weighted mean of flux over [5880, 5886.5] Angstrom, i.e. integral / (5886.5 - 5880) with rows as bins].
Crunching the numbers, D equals 5.28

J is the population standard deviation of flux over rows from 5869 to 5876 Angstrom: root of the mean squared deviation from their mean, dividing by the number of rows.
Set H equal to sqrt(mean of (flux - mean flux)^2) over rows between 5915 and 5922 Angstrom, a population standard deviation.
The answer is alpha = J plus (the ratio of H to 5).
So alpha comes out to 0.34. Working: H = 0.18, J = 0.30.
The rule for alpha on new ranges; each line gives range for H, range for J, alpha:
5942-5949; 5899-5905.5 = 0.41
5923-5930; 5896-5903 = 0.28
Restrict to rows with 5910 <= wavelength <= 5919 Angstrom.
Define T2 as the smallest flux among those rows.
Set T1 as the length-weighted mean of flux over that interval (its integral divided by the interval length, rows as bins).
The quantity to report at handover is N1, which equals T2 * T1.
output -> 25.7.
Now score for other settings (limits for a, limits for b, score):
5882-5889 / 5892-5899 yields 2.03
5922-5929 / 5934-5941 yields 1.99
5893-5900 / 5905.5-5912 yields 1.94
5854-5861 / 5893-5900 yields 2.06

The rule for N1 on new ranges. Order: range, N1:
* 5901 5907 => 23.4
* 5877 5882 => 28.8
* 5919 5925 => 25.7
